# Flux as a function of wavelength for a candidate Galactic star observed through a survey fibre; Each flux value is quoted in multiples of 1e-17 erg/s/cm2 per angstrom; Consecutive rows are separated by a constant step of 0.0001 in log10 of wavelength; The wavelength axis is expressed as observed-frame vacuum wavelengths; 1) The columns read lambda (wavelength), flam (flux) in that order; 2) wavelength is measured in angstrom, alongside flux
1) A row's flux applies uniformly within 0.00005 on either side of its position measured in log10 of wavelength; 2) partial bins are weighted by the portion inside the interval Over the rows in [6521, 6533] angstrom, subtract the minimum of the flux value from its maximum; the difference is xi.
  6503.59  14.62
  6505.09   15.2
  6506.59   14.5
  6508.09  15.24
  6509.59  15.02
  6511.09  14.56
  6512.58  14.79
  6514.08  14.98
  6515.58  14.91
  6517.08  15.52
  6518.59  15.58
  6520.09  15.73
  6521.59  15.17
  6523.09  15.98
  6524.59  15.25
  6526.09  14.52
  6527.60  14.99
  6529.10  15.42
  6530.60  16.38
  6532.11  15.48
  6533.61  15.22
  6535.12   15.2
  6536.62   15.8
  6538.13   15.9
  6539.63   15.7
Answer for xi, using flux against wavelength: 1.86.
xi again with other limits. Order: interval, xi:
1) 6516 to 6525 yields 0.81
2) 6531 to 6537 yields 0.60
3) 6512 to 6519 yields 0.79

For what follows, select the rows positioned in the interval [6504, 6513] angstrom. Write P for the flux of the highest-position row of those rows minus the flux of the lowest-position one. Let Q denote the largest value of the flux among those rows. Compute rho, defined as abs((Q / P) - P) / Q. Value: 2.4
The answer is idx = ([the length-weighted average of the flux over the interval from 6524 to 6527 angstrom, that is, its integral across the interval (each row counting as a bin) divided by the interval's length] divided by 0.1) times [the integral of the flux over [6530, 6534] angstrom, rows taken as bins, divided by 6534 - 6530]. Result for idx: 2332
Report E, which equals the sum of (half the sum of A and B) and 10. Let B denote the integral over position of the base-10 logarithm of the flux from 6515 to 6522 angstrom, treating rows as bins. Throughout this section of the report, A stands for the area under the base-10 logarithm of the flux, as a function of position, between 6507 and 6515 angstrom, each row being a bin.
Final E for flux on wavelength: 18.8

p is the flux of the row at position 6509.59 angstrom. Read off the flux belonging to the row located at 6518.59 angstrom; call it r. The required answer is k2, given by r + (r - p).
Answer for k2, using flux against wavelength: 16.1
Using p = 15.02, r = 15.58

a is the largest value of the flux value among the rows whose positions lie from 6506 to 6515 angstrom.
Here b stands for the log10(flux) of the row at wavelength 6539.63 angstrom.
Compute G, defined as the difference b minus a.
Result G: -14.0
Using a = 15.24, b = 1.20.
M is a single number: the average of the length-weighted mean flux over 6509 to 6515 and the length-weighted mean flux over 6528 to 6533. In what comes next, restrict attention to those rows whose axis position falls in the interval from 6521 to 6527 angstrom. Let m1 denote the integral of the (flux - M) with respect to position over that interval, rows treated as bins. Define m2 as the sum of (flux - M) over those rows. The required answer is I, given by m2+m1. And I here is -0.5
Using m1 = -0.3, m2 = -0.20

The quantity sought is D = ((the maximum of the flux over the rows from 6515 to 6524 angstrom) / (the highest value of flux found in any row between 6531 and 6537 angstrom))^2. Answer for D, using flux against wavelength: 1.02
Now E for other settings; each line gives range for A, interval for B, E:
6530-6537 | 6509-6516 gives 18.3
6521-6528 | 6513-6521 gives 18.9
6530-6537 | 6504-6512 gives 18.9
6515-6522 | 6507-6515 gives 18.8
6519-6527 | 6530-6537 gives 18.9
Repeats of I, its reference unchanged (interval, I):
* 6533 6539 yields 2.6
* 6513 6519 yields -0.6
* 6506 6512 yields -4.5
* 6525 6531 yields 0.1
